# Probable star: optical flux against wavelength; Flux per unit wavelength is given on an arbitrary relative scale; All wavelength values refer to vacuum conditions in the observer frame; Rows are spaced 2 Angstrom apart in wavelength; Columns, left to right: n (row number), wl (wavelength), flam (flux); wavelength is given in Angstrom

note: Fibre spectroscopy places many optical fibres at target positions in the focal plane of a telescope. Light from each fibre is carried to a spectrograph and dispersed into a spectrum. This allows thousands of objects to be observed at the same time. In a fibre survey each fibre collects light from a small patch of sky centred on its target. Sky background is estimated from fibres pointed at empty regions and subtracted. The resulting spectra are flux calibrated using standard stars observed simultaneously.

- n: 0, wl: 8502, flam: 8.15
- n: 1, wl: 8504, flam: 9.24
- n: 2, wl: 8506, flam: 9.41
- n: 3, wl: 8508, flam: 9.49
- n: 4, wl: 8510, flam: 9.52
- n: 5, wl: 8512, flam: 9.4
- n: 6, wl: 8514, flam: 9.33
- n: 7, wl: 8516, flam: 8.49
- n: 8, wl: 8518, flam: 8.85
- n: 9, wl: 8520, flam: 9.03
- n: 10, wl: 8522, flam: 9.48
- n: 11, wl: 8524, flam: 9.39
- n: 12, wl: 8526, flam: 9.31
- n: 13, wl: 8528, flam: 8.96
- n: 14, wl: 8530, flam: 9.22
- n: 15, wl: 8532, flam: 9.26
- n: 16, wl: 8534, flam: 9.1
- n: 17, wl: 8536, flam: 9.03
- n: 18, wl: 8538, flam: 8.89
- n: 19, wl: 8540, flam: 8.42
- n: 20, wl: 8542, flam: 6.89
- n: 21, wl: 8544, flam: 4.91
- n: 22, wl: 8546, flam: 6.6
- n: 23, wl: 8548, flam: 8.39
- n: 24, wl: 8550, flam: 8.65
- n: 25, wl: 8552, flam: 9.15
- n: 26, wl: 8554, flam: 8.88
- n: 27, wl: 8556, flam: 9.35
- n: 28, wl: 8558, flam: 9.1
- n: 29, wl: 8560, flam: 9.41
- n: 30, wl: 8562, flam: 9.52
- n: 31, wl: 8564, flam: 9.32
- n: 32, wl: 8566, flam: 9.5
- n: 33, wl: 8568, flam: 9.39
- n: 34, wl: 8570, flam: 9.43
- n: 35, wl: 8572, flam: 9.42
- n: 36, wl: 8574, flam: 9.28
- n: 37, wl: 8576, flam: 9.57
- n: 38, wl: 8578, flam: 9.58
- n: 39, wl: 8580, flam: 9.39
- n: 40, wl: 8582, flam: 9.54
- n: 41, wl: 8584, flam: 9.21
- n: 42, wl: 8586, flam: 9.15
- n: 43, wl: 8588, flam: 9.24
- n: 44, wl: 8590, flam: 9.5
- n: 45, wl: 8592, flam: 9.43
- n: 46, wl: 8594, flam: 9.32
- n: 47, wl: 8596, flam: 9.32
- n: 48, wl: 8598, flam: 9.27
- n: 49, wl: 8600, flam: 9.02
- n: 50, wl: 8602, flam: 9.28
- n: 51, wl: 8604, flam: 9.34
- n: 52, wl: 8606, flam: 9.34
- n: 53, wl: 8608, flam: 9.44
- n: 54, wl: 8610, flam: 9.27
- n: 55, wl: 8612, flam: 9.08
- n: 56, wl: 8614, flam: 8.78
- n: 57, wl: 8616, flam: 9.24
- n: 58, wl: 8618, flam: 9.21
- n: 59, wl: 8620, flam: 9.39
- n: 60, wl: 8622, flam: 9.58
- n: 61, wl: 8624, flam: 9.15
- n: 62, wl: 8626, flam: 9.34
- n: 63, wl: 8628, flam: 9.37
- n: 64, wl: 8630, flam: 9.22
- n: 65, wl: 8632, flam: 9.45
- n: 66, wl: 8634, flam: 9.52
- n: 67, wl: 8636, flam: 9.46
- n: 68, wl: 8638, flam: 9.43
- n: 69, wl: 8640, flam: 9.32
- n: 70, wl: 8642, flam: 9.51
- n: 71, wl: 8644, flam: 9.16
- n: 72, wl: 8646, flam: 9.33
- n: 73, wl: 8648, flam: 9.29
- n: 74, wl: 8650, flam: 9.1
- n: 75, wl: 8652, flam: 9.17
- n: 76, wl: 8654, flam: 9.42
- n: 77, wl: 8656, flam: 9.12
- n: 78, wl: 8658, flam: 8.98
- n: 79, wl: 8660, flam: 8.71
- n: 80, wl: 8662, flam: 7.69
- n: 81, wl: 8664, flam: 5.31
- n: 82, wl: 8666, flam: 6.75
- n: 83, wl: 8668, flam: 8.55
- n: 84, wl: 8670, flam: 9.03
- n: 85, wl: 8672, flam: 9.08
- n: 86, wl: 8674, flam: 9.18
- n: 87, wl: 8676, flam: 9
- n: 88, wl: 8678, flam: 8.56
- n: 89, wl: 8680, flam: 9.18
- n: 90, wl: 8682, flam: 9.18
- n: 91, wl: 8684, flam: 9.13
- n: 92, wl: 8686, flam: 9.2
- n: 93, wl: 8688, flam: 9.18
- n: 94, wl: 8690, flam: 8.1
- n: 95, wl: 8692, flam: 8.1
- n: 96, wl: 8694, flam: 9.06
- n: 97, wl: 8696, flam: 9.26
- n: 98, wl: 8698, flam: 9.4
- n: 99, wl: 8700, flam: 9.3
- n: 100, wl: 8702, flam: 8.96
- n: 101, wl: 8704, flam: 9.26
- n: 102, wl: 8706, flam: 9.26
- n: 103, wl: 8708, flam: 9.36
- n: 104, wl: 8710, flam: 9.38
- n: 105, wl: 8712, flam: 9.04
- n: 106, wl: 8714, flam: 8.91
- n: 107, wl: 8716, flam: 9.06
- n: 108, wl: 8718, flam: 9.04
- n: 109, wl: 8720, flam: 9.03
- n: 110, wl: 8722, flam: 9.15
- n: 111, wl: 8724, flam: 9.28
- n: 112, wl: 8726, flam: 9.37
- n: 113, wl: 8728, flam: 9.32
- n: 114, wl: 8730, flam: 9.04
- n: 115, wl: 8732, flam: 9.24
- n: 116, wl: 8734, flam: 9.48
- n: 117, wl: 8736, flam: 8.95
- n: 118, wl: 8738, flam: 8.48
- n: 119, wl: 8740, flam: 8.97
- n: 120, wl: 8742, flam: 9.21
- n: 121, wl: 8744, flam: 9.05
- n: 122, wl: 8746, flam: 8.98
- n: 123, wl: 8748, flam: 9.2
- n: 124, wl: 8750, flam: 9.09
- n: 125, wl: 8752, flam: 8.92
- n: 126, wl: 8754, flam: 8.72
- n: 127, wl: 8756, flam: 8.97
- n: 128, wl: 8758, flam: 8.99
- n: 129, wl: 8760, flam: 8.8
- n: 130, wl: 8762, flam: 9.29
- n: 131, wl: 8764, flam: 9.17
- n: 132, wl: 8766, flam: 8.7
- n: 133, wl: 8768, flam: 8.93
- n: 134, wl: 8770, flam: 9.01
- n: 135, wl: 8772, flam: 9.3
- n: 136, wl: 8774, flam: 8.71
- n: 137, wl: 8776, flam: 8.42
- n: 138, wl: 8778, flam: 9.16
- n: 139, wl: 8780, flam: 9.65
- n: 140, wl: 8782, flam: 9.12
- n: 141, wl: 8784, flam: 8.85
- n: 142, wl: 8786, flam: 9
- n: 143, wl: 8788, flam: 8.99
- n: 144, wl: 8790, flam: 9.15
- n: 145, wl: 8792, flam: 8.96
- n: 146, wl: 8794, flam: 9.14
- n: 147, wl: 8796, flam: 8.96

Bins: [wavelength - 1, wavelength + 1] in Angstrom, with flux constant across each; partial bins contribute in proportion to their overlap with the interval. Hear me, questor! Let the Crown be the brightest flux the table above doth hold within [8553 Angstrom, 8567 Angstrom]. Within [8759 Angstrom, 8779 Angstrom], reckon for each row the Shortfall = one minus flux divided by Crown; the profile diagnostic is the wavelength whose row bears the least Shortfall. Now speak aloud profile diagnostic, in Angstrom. 8772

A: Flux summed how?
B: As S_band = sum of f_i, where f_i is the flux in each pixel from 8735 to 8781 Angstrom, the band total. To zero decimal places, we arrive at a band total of 207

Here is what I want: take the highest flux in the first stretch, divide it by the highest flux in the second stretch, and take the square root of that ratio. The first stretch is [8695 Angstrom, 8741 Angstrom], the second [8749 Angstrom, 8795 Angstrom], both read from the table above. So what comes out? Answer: 0.99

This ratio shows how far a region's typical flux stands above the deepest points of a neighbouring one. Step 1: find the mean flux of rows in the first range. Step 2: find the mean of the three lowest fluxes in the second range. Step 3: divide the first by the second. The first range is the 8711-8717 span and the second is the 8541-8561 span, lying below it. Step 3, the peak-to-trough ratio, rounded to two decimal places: 1.47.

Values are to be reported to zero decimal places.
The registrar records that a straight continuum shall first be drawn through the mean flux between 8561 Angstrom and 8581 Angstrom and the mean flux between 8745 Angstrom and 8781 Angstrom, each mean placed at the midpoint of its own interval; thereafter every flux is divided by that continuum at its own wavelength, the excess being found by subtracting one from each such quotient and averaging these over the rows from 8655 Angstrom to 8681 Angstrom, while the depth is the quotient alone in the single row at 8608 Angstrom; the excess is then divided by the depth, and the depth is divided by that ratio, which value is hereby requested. -11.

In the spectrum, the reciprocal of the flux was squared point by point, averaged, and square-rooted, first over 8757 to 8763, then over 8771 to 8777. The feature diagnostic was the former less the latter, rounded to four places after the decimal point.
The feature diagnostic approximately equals -0.0029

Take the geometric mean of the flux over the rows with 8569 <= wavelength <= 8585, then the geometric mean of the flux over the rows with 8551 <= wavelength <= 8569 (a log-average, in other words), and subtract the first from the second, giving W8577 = -0.14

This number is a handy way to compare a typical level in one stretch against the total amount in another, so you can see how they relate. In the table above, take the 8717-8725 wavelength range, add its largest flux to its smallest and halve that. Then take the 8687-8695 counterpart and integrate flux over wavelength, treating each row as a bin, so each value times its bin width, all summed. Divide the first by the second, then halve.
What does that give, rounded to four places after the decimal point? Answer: 0.0665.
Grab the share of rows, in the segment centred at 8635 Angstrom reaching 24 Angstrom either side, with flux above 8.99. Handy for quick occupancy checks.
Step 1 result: 0.92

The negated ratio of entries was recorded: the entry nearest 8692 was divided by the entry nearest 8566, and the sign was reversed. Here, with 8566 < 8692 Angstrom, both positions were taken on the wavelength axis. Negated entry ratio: -0.85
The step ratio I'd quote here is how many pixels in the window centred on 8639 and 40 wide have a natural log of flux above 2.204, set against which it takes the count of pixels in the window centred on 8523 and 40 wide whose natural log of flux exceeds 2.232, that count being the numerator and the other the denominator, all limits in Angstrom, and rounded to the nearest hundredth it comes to 0.37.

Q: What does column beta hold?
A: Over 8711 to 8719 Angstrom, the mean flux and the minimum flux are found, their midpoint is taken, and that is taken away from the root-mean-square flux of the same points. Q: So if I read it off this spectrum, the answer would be 0.051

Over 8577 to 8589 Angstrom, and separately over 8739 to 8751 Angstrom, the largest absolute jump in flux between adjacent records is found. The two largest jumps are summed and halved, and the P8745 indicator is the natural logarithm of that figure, -1.3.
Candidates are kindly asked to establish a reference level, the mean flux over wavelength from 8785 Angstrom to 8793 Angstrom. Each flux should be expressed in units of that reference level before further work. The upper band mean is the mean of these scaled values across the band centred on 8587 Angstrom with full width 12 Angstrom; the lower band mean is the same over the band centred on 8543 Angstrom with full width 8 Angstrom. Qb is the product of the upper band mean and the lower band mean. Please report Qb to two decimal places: 0.77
